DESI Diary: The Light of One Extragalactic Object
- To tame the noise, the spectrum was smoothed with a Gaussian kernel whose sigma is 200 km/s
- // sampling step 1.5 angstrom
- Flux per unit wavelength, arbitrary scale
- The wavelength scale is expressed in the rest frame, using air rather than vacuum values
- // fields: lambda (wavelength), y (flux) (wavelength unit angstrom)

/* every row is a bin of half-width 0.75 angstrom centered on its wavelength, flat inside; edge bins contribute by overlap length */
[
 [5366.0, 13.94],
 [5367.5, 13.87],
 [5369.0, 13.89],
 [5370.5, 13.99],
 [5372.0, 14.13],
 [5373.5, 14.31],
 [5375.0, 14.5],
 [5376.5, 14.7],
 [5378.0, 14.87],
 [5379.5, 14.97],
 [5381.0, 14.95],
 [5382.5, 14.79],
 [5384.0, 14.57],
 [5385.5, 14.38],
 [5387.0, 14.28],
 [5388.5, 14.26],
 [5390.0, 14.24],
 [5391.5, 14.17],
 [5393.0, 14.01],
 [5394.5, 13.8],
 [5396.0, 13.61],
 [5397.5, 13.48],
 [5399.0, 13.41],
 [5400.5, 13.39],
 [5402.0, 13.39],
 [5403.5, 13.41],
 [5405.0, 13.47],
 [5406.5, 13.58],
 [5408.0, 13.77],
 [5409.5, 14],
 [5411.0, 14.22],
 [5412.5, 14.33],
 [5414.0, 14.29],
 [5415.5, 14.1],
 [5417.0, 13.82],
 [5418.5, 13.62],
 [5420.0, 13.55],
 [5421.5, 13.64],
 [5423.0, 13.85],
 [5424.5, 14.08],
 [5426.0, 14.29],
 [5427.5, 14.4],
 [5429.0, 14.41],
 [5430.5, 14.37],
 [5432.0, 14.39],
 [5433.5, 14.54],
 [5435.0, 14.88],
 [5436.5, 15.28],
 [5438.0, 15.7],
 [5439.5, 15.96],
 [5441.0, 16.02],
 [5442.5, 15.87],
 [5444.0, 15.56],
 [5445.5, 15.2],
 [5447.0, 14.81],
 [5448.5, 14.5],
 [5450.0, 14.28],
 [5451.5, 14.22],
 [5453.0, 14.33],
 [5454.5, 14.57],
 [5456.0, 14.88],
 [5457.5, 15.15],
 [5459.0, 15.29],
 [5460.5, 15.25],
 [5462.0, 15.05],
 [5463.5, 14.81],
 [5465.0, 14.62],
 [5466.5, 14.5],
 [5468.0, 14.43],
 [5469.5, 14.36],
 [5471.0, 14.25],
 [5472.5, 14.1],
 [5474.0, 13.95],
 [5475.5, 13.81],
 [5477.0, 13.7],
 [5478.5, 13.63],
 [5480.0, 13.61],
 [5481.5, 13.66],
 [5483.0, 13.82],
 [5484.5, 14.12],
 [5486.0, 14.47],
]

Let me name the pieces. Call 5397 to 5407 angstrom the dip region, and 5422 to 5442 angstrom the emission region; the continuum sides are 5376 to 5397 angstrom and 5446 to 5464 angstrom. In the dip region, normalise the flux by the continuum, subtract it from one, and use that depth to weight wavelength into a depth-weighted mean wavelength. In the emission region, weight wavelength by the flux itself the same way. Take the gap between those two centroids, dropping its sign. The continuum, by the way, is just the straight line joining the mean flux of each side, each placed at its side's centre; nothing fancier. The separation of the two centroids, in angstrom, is 30.3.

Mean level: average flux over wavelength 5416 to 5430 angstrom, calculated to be 14.0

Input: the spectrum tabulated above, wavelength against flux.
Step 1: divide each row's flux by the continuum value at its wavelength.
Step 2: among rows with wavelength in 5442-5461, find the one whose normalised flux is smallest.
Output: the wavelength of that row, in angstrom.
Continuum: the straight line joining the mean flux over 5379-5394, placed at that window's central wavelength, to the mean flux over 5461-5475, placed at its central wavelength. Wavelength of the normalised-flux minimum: 5451.5 angstrom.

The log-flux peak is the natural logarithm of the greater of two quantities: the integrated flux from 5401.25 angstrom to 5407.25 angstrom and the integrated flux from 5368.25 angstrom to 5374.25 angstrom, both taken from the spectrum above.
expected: 4.44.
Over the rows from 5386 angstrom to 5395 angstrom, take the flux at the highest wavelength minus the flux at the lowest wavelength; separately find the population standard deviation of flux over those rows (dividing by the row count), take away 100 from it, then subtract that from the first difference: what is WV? 99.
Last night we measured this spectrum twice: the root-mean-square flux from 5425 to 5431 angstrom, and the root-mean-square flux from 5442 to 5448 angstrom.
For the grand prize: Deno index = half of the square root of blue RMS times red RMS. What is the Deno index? 7.4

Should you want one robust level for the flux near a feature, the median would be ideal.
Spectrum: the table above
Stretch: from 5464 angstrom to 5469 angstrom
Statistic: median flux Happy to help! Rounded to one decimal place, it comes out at 14.5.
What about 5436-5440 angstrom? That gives 15.7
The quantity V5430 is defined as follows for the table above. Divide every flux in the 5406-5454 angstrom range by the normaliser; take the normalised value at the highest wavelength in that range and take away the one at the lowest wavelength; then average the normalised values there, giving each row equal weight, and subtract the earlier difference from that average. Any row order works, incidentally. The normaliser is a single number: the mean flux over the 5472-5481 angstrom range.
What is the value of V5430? 1.00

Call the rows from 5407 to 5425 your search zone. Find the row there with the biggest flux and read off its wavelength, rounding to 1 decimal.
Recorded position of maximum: 5412.5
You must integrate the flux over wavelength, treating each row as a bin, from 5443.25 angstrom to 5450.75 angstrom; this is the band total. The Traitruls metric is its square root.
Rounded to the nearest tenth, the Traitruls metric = 10.6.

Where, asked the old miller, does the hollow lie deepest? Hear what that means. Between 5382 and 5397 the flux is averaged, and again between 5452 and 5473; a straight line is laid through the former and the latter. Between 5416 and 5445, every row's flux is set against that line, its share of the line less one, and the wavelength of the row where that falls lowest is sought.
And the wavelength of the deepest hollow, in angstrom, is 5420.0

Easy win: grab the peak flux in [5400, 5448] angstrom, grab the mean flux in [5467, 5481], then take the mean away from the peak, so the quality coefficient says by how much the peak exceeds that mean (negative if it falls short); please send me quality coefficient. 2.0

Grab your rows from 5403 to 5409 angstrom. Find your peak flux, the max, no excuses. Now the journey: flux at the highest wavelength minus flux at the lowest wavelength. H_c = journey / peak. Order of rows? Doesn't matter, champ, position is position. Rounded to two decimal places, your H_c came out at 0.03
